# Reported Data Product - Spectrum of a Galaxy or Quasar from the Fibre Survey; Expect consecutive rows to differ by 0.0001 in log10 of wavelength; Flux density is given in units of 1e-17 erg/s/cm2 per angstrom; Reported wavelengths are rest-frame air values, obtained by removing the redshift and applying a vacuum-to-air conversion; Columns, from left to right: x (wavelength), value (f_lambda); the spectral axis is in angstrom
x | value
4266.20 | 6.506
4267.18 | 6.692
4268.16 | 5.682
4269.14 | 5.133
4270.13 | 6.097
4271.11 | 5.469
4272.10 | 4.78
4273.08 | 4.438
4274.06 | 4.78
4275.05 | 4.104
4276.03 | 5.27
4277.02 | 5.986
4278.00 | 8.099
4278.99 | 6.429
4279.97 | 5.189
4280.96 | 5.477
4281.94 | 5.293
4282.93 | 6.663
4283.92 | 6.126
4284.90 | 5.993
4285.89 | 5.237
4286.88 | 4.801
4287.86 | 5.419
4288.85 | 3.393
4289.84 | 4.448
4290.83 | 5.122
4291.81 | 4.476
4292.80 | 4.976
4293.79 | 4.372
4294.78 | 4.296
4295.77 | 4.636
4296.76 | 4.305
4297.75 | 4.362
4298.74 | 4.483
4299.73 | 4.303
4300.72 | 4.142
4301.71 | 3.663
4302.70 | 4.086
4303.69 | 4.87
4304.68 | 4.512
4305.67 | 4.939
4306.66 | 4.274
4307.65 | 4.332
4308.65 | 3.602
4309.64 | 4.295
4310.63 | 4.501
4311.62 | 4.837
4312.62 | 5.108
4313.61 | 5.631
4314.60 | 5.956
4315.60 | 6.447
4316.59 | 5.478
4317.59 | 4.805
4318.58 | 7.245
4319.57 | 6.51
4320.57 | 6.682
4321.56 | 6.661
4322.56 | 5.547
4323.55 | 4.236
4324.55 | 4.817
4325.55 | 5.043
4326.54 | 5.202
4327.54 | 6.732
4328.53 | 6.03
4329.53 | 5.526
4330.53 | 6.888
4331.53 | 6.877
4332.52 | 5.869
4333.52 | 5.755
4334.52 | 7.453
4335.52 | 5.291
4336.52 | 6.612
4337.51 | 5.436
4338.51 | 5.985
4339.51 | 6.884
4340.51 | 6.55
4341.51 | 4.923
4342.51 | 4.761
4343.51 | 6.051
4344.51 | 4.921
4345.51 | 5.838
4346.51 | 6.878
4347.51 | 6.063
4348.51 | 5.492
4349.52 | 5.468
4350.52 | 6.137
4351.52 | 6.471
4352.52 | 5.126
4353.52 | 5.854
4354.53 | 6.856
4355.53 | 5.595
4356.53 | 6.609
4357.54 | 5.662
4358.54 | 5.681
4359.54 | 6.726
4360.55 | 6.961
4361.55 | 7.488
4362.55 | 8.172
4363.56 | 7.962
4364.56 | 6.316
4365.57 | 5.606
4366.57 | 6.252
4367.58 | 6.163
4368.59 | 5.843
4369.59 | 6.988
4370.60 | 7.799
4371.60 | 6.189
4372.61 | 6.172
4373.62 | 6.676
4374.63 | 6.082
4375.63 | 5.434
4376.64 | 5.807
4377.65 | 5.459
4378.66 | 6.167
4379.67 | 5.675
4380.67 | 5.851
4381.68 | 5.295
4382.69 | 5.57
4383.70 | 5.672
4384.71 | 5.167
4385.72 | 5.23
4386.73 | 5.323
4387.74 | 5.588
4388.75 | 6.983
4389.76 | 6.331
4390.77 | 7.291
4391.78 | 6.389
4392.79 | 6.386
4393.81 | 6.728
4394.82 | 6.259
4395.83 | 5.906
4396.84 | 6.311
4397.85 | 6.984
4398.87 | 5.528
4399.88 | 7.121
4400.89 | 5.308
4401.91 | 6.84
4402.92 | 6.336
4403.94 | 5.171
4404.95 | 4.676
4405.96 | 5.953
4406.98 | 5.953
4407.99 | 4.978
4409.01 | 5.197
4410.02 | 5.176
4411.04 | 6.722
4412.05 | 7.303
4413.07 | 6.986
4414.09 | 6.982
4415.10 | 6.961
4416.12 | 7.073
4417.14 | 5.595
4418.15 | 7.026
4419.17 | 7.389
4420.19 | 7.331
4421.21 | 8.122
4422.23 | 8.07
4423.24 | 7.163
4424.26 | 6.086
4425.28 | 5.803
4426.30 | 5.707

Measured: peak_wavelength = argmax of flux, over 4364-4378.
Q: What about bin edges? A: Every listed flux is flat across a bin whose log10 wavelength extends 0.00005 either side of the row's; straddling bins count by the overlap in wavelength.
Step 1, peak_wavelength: 4370.60 angstrom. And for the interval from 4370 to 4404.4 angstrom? 4370.60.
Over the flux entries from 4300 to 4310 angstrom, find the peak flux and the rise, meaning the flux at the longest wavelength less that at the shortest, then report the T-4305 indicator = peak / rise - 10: 22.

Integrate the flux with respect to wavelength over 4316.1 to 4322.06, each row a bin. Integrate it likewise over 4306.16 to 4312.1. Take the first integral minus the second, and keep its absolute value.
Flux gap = 12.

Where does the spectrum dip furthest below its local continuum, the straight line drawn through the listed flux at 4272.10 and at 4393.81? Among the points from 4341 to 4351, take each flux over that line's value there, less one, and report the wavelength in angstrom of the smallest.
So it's 4342.51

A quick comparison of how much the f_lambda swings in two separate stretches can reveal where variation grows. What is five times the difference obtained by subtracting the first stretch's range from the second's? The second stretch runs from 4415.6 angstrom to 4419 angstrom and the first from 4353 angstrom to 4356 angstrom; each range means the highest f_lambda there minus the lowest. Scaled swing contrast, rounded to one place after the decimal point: 1.1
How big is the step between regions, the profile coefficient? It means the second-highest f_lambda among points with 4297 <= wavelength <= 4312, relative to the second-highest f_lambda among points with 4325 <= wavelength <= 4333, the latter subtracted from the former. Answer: -2.0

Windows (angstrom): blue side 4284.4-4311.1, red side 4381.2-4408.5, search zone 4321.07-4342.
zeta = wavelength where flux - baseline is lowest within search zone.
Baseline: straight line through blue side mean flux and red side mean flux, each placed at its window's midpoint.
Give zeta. 4323.55 angstrom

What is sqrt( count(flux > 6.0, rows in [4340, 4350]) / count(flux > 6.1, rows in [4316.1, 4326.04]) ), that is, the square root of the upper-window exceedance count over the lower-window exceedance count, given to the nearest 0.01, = 1.00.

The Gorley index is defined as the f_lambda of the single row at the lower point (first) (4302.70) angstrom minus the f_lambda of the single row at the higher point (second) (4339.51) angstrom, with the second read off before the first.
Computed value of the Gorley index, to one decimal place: -2.8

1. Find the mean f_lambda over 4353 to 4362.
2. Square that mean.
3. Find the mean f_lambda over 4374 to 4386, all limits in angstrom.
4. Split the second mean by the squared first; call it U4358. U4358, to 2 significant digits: 0.14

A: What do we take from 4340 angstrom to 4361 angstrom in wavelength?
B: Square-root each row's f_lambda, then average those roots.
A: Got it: 2.43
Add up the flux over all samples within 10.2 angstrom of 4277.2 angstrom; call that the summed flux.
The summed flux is 118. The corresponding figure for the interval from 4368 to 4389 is 125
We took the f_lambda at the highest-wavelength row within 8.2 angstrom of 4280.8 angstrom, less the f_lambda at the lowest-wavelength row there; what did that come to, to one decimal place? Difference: -1.0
